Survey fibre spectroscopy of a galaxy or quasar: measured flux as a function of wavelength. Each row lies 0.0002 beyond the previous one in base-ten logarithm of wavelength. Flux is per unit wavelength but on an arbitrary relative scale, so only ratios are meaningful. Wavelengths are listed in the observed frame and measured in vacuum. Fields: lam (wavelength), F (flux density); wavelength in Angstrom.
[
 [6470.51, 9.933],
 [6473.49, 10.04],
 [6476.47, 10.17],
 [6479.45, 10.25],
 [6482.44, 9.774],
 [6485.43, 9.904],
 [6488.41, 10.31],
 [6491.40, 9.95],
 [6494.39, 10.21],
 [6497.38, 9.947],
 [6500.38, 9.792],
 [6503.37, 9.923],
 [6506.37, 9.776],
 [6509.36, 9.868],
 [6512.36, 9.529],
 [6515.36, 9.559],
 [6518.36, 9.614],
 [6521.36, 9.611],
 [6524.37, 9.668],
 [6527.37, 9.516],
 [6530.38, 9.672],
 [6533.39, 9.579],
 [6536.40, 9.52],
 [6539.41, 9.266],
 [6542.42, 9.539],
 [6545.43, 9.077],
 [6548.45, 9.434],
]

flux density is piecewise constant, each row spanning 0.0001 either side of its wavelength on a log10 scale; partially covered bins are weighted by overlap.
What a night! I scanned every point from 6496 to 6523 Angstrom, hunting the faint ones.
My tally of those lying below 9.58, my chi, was 2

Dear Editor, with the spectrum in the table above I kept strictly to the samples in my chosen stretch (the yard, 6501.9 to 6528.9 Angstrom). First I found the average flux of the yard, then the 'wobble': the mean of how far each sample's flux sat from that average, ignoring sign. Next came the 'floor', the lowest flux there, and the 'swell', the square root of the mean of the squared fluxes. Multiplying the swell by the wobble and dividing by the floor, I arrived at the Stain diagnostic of 0.12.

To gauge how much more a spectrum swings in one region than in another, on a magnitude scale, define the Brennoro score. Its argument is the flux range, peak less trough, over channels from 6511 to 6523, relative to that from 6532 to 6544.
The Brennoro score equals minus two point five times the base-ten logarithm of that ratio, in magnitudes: 1.4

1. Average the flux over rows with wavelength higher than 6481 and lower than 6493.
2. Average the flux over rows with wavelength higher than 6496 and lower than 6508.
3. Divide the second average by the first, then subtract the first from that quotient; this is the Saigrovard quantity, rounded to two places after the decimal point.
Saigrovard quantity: -9.00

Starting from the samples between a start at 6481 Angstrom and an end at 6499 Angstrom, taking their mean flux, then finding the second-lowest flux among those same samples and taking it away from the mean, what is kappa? 0.11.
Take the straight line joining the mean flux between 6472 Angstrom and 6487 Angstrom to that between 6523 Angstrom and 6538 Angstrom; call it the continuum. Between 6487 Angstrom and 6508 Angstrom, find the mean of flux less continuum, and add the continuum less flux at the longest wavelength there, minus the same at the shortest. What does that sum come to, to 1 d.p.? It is 0.5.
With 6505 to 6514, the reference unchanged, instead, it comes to 0.1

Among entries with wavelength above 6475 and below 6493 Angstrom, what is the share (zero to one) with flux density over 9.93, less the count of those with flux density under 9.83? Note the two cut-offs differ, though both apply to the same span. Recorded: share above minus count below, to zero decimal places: 0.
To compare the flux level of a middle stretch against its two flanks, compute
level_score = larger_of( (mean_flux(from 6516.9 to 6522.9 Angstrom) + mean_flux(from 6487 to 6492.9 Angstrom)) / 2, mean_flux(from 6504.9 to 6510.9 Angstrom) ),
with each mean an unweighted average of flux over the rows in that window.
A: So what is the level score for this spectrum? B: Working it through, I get 9.87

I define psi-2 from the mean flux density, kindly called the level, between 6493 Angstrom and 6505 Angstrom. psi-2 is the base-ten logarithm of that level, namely 1.00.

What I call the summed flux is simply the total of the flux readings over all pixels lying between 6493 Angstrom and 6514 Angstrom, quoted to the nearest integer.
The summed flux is 69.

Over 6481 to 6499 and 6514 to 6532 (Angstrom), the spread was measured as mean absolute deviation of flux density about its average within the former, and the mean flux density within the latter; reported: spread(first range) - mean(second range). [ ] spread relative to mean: -9.44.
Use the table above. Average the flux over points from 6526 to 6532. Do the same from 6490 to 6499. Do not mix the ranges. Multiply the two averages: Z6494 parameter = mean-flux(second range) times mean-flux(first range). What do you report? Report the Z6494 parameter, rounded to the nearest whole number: 96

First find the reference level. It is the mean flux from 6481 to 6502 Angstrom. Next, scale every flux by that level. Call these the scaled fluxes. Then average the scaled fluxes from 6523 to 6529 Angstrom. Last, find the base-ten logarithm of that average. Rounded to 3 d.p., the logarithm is -0.017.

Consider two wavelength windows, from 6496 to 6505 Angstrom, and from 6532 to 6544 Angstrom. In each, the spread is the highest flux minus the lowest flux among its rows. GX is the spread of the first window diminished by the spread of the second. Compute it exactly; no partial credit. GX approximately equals -0.16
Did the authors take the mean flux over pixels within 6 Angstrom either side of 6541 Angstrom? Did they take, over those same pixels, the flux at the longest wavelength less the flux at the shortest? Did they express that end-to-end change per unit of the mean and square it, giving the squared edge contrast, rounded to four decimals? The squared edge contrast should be 0.0022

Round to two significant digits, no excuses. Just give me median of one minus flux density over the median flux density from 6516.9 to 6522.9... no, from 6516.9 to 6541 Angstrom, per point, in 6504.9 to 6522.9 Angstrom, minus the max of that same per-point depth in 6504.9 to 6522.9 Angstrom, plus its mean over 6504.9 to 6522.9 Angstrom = -0.015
